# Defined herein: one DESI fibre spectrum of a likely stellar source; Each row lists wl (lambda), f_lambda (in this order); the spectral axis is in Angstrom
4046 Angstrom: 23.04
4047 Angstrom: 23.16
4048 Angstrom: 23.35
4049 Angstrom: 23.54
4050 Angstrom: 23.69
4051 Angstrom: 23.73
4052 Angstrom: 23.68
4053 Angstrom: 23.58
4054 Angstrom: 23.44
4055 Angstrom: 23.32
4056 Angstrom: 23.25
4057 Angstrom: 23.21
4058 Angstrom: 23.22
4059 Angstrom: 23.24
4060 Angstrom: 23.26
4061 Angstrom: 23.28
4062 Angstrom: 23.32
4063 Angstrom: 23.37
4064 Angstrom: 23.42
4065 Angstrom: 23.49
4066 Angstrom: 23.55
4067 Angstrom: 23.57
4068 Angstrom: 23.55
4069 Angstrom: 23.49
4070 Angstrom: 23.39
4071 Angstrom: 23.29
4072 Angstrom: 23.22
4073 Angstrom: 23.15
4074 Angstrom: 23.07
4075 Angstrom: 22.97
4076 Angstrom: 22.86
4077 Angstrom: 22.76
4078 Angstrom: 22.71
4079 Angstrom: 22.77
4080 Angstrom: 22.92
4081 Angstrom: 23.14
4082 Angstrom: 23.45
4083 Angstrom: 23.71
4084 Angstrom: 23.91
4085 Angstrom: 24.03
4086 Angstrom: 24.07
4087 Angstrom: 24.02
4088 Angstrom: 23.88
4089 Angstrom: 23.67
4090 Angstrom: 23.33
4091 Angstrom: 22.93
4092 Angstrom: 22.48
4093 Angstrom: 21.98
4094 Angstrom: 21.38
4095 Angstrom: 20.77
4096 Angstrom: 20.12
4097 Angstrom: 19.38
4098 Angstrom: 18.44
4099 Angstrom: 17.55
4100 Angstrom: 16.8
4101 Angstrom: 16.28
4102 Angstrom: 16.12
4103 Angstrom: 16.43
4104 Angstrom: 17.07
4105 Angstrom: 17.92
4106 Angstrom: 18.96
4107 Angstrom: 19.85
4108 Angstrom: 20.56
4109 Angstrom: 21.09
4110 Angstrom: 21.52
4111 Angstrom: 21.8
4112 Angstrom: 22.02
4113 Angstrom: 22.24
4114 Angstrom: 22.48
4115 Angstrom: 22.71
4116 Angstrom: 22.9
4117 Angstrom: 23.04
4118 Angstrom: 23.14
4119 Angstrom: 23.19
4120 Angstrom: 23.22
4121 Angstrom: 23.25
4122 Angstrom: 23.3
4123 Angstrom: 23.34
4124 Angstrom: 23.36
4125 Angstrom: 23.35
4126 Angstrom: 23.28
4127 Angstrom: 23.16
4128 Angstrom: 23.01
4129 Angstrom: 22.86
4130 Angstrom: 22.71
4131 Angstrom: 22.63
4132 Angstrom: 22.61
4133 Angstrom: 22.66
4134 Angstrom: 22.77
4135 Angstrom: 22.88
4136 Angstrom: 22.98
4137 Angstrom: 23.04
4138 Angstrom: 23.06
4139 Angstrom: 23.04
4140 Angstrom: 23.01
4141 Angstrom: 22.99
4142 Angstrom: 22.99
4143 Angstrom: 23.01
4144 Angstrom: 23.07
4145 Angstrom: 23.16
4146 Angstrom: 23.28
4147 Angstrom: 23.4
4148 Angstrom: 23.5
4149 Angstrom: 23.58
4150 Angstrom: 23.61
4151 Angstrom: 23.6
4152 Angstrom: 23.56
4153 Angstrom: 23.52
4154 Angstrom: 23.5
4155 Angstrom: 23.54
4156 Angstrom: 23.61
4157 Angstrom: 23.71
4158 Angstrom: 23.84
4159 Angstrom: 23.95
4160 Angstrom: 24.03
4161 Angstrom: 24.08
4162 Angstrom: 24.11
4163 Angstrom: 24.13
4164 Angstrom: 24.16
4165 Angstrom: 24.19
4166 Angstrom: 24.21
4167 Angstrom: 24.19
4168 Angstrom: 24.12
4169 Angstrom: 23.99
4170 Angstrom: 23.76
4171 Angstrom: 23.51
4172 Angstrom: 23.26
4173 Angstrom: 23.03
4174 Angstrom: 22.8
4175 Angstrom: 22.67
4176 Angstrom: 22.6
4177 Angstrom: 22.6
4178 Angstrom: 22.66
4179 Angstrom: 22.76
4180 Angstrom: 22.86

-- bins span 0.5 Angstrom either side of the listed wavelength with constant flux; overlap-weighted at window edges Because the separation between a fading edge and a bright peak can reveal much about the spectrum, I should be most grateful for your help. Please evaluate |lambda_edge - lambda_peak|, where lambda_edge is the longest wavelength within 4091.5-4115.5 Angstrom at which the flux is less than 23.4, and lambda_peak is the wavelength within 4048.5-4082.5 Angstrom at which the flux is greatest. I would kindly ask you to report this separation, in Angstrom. 64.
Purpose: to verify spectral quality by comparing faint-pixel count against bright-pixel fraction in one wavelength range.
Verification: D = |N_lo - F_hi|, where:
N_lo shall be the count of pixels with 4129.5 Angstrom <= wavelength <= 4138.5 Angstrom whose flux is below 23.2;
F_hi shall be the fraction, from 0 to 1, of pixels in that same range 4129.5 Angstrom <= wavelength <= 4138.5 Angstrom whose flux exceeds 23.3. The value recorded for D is 9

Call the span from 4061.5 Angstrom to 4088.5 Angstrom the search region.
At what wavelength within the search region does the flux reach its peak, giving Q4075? 4086 Angstrom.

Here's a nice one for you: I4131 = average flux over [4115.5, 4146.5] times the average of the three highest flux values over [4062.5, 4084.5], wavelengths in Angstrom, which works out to 547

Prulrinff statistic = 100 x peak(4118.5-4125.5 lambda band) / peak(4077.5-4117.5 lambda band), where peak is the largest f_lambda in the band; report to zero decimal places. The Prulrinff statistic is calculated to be 97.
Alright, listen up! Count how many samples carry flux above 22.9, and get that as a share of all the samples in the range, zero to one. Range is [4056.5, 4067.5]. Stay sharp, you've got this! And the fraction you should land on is 1.0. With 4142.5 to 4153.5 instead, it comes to 1.0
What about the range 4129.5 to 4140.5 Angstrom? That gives 0.5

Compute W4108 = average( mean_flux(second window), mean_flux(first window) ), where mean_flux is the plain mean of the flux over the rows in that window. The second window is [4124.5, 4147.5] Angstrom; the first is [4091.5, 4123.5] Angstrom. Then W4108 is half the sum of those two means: 21.8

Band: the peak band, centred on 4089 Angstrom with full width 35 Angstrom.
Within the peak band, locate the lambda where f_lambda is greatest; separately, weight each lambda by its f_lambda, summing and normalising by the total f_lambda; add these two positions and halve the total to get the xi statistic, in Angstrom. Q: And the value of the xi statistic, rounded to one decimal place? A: 4087.0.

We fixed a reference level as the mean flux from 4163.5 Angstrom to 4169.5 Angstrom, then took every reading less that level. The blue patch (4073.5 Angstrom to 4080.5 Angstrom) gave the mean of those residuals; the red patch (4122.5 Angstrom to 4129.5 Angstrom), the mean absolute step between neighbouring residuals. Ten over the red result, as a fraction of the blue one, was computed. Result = -90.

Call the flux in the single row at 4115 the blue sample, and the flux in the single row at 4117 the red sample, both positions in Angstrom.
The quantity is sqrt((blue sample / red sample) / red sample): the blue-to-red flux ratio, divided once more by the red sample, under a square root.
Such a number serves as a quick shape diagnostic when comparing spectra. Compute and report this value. 0.207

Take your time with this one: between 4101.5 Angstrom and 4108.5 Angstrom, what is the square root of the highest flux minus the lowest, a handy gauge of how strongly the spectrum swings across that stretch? 2.1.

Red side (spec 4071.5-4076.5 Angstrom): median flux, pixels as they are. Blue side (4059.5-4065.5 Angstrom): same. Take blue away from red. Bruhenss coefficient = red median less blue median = -0.3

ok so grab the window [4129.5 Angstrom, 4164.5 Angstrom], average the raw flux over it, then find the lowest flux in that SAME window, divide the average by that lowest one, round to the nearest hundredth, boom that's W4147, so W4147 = 1.03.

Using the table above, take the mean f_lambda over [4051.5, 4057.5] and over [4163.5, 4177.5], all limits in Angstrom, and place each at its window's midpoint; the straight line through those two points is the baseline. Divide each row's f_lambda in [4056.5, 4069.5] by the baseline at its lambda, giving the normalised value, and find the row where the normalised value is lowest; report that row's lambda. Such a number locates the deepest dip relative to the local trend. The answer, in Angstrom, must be 4057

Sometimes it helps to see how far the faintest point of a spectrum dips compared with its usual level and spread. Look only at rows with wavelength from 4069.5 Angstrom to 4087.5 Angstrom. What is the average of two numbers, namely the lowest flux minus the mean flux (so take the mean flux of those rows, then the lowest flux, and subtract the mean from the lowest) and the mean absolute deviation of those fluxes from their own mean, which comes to -0.104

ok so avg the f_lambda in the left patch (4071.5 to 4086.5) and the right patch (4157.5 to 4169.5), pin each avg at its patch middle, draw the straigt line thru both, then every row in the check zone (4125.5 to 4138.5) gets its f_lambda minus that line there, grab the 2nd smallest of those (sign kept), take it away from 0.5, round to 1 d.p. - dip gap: 1.6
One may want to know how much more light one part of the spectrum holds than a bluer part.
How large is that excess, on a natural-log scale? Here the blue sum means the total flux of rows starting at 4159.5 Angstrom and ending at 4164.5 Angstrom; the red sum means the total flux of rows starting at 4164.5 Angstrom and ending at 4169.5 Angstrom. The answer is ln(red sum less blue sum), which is -1.7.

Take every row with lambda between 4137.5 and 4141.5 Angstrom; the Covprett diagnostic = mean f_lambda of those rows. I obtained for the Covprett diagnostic 23.0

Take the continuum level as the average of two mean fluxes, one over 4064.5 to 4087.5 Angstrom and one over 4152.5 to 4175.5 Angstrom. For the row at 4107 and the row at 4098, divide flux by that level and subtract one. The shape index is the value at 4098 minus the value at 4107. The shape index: -0.060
